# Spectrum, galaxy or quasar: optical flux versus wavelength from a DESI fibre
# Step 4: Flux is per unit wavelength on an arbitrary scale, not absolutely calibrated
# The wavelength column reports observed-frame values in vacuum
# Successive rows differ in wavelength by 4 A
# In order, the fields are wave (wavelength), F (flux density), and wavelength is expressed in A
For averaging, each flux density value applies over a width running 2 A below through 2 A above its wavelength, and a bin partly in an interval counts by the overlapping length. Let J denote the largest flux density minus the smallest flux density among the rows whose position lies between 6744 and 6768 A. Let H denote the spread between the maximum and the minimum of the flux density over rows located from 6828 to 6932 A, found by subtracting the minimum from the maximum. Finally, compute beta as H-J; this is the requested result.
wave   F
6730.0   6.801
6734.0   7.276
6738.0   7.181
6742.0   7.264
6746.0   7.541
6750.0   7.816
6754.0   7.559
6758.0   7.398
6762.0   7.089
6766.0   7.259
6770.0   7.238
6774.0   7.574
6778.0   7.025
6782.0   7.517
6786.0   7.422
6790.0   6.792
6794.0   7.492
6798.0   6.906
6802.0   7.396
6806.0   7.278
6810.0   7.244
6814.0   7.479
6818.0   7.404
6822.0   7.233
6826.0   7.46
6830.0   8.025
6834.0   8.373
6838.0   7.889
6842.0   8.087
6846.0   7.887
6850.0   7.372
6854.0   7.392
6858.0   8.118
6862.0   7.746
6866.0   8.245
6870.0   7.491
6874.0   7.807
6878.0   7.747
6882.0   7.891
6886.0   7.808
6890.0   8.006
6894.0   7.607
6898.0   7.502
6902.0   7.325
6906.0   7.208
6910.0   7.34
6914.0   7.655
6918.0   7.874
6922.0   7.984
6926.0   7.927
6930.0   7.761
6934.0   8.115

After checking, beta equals 0.4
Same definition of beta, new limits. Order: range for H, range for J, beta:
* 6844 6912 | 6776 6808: 0.3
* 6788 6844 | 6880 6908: 0.8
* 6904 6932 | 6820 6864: -0.4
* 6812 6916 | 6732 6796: 0.1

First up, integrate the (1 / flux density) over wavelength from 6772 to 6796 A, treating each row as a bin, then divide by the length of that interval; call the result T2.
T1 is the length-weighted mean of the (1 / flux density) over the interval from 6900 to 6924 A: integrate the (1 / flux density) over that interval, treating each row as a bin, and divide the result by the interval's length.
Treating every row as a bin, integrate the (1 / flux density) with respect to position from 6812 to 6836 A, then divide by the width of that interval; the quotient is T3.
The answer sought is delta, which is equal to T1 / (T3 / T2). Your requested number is 0.139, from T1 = 0.132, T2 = 0.137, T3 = 0.131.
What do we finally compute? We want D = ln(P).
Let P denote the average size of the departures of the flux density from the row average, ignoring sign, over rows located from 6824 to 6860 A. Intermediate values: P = 0.29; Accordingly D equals -1.23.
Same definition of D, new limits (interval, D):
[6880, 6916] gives -1.50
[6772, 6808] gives -1.43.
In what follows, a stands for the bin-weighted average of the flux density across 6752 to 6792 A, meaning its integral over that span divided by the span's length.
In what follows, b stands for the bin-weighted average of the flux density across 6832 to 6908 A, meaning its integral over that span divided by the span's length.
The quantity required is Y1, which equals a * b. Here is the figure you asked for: 56.6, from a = 7.29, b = 7.76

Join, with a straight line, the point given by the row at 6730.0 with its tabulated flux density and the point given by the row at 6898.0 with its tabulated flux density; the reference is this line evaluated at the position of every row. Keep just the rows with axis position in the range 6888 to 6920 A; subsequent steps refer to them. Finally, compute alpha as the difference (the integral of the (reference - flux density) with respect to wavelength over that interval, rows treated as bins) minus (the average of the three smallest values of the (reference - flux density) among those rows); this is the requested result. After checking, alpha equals -1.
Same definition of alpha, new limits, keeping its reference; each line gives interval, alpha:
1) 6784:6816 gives -5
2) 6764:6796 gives -8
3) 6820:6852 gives -17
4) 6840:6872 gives -14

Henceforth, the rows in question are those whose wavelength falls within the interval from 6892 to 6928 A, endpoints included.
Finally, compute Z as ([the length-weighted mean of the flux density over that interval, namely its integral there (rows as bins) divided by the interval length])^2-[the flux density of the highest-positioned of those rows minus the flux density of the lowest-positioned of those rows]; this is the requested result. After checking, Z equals 57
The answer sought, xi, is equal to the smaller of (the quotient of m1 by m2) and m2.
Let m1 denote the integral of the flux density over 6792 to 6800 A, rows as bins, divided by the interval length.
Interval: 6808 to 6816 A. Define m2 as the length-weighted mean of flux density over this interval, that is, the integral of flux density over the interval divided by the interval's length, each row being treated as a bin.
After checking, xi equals 0.98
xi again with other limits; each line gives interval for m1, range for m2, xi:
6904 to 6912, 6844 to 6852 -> 0.95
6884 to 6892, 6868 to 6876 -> 1.03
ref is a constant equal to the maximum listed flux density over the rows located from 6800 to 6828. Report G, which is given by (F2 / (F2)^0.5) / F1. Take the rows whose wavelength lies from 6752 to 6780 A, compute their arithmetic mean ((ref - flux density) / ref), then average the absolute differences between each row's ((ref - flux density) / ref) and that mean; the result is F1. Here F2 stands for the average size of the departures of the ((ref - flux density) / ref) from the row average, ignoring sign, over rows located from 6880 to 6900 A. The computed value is 6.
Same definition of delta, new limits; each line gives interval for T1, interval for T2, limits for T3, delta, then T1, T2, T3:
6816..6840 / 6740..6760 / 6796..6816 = 0.125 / 0.130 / 0.133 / 0.138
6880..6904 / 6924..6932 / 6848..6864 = 0.127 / 0.130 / 0.128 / 0.131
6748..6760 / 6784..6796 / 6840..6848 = 0.146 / 0.132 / 0.138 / 0.125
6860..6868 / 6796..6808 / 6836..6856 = 0.134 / 0.125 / 0.139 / 0.130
